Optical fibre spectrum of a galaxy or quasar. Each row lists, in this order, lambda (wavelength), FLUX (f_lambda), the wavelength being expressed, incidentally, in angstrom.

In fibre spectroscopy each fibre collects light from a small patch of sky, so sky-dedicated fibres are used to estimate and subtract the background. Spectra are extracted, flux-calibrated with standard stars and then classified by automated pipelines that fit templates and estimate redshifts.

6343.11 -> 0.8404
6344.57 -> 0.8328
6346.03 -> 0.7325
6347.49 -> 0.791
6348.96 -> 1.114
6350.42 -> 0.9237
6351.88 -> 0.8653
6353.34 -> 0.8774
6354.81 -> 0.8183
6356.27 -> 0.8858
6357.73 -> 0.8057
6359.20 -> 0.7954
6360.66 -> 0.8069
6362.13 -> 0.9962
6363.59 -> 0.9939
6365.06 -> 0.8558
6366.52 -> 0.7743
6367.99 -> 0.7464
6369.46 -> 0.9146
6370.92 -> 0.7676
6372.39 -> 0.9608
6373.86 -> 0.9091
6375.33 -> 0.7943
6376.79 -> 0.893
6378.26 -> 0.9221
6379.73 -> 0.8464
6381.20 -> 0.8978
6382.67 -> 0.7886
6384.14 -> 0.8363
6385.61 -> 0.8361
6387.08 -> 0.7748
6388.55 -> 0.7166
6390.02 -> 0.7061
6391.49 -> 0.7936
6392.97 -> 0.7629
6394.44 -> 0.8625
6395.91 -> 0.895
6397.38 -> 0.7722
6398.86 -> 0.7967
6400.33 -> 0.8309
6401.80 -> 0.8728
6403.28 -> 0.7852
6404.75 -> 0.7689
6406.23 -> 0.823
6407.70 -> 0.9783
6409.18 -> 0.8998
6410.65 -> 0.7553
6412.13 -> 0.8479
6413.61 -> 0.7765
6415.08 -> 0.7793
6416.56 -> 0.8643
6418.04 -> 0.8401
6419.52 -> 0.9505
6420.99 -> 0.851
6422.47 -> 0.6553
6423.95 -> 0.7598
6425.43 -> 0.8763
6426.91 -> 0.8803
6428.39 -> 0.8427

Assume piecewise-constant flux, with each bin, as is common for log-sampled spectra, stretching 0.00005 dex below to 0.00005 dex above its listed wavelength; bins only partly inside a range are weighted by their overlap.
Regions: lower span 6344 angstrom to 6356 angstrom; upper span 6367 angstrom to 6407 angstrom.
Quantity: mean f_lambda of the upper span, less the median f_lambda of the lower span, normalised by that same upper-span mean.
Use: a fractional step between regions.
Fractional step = -0.03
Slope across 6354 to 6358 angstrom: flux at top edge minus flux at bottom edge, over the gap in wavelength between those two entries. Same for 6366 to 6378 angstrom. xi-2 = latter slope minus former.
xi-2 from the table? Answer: 0.0159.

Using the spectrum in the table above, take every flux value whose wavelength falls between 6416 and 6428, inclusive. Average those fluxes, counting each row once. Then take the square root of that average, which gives 0.914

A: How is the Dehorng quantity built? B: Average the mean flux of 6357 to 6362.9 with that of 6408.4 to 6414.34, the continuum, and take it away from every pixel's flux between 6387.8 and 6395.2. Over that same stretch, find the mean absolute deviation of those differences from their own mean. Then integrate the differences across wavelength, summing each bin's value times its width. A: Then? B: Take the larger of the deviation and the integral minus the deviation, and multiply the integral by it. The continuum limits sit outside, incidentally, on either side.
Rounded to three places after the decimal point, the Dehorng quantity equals -0.024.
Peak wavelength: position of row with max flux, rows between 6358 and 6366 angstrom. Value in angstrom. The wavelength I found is 6362.13 angstrom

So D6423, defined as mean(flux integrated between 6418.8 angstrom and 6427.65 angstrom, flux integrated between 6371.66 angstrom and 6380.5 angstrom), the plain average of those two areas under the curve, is 7.59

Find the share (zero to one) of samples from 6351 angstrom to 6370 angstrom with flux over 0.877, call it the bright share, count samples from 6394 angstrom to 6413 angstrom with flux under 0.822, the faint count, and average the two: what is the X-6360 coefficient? 2.69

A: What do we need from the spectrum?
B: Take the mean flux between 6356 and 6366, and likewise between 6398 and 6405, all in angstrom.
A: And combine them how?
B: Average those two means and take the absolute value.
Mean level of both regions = 0.844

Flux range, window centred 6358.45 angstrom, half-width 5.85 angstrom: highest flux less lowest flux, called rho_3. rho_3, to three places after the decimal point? 0.201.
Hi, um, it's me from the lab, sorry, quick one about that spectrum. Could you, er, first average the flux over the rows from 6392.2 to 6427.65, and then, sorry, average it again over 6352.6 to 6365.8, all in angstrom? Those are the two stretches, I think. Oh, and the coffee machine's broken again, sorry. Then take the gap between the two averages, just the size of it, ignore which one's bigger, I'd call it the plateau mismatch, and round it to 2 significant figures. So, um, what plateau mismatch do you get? 0.042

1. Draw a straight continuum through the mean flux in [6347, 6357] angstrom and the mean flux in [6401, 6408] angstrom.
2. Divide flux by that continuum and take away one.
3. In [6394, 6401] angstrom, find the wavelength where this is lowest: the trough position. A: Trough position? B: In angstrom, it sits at 6397.38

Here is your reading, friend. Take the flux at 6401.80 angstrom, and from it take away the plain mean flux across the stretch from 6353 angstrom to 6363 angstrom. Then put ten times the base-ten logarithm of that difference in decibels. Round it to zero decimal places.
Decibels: -18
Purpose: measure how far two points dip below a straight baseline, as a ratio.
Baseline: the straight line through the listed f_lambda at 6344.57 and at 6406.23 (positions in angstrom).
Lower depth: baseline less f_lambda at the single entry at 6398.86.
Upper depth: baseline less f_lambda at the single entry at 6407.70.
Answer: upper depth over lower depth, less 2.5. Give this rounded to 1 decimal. -8.2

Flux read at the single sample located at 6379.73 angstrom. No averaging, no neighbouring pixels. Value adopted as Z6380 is 0.8464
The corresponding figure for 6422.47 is 0.6553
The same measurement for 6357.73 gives 0.8057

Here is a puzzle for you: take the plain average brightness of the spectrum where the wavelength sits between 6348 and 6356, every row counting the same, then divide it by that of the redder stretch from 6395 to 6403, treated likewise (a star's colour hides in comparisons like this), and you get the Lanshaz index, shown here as 1.10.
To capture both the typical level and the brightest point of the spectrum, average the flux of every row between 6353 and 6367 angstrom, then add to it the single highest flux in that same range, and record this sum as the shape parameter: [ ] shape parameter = 1.86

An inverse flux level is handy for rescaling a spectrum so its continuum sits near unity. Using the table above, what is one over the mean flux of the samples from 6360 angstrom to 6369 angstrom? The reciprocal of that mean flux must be 1.16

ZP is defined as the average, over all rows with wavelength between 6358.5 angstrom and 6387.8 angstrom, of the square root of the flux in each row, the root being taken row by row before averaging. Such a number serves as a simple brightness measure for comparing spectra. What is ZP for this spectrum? 0.924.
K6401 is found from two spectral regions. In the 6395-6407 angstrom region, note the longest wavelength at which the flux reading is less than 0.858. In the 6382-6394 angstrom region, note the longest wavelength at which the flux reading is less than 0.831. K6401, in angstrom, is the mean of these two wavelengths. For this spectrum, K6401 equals 6399.6 angstrom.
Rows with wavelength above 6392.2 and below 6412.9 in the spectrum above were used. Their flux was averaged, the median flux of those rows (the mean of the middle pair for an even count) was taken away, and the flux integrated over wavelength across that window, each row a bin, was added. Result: 17.2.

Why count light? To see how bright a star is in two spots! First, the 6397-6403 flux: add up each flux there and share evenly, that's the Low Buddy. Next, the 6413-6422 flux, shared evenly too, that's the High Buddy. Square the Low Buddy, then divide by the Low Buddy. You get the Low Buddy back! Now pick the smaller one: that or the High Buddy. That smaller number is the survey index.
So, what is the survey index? 0.818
